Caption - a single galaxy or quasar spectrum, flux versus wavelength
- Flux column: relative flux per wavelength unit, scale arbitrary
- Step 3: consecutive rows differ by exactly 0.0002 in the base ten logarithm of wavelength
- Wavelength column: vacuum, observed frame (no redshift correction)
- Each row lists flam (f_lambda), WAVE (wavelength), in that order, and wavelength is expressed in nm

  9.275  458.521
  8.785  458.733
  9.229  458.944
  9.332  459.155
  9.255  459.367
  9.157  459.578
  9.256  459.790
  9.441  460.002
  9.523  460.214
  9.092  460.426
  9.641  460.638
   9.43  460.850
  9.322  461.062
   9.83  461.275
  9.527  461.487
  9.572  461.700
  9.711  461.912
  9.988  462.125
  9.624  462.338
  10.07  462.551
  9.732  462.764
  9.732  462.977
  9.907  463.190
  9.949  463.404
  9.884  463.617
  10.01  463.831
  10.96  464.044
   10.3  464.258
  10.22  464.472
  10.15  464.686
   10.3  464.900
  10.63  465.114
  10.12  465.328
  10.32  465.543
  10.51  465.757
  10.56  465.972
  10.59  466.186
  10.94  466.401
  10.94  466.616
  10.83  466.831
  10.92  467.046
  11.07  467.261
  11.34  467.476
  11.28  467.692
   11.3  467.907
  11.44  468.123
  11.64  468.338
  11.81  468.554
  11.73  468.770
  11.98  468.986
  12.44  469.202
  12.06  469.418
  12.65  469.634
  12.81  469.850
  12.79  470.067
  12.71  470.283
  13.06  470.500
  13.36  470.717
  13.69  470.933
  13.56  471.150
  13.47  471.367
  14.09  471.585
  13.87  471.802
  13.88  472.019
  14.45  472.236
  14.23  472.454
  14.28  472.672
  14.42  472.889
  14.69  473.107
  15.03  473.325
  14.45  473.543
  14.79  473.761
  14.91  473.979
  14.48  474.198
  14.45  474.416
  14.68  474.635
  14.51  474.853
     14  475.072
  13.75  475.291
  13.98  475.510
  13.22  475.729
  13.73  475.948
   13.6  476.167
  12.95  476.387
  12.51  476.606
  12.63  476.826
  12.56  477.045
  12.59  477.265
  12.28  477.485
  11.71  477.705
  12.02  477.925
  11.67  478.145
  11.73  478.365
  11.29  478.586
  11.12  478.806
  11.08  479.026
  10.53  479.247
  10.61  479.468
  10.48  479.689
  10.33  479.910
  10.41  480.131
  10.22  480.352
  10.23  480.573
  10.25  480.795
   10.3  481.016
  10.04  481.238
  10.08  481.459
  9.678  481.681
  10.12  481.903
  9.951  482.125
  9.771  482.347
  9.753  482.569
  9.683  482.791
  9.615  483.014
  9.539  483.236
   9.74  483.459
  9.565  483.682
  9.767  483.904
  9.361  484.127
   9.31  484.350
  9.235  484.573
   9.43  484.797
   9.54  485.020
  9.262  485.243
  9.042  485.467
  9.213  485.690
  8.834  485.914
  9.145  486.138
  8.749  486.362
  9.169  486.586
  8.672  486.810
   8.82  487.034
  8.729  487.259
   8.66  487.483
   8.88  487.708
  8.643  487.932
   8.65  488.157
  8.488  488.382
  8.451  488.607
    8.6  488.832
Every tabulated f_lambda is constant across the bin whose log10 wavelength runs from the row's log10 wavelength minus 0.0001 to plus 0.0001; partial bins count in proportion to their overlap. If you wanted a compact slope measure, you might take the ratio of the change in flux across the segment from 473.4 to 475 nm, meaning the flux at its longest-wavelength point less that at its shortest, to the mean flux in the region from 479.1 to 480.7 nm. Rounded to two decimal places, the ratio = 0.01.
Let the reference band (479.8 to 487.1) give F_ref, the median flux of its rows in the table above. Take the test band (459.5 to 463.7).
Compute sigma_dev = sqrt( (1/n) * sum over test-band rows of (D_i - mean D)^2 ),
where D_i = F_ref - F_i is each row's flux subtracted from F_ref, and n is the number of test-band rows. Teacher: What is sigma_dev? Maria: 0.3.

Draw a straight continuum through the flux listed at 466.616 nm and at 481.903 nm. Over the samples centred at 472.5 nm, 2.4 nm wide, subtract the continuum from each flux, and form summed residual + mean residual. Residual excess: 44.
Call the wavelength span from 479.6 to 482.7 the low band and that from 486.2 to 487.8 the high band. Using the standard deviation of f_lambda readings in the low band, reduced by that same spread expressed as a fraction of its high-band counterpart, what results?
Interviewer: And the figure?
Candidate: -1.2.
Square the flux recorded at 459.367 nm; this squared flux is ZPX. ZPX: 86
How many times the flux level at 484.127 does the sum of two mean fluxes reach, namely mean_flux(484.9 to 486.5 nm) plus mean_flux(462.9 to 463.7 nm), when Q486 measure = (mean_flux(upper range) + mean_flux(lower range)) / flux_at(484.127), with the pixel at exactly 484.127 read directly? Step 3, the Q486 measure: 2.03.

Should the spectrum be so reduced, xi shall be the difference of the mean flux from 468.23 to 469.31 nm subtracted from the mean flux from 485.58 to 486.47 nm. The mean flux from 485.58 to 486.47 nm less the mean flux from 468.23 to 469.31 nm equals -2.9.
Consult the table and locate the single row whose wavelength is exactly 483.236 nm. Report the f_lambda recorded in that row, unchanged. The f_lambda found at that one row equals 9.539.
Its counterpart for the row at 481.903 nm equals 10.12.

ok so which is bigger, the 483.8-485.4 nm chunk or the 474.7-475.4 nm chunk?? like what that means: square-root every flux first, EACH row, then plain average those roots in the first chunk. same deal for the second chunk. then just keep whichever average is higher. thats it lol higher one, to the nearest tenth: 3.8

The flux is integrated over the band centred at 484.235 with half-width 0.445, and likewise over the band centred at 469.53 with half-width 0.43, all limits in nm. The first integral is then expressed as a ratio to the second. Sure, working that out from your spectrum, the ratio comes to 0.78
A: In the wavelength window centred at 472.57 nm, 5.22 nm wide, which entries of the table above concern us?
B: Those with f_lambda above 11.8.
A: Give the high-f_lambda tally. 24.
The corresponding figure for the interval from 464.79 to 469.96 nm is 6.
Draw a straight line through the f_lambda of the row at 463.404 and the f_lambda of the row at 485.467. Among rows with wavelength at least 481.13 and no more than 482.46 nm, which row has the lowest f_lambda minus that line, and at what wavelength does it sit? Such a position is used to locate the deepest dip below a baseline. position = 481.681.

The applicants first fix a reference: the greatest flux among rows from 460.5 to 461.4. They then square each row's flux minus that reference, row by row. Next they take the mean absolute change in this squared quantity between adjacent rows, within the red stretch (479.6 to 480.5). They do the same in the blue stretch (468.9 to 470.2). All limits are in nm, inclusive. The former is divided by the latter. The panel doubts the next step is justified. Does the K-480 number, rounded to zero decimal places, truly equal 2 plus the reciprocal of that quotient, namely 13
